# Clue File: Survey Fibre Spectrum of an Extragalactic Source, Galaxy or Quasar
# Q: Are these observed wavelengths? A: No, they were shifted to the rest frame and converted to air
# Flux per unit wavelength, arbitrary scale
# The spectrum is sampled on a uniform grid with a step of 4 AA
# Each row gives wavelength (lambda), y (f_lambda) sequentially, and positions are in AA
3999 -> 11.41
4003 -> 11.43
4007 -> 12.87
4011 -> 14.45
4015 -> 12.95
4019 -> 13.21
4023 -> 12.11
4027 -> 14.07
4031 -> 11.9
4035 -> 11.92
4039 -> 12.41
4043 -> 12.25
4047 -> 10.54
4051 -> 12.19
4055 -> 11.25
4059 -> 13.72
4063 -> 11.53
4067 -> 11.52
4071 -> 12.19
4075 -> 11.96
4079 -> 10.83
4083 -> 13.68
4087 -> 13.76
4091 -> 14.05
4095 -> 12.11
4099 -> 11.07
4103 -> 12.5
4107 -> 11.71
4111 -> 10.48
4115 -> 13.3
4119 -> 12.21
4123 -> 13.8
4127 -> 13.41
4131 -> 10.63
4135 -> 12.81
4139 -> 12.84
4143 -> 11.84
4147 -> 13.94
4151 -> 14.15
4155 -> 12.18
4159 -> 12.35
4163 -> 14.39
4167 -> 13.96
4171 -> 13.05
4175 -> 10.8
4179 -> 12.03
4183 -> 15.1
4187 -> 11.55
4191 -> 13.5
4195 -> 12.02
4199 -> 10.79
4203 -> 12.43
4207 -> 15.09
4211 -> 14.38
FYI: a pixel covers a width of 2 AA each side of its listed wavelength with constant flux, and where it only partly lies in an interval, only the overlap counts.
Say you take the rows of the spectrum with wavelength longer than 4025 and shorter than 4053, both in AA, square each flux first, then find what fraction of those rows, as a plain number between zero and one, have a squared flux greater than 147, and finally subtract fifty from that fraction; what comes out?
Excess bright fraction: -49.4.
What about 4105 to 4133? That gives -49.4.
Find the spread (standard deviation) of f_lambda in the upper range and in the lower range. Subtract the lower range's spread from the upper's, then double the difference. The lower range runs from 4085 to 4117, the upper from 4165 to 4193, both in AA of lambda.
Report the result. 0.4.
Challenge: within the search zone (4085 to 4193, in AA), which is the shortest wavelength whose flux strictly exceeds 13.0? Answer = 4087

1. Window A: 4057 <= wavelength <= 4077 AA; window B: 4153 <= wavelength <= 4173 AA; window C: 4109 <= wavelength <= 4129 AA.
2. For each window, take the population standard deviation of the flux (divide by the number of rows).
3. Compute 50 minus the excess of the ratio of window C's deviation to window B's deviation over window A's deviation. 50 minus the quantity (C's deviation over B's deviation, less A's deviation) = 49.4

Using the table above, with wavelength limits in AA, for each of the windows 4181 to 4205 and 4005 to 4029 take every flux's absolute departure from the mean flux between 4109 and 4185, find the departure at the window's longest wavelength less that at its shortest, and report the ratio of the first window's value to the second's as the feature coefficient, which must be -1.6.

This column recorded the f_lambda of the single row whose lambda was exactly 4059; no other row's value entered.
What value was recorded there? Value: 13.72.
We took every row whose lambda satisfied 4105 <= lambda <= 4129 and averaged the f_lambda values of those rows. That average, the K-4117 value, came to 12.5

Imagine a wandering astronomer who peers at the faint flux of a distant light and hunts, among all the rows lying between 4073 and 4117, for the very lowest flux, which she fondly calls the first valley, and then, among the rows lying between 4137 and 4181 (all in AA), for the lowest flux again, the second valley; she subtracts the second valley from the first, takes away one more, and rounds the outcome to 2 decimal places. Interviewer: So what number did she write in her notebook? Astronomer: -1.32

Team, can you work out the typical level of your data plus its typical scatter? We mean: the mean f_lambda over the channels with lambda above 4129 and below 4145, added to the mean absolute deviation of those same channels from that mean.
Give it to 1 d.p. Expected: 12.8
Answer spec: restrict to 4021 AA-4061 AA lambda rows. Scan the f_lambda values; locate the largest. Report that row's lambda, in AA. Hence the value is 4027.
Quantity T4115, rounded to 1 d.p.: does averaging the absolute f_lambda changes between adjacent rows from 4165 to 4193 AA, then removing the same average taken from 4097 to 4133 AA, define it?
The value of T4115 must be 0.6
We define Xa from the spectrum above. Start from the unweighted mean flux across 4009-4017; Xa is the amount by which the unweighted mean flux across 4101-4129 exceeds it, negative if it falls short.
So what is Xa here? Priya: -1.2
